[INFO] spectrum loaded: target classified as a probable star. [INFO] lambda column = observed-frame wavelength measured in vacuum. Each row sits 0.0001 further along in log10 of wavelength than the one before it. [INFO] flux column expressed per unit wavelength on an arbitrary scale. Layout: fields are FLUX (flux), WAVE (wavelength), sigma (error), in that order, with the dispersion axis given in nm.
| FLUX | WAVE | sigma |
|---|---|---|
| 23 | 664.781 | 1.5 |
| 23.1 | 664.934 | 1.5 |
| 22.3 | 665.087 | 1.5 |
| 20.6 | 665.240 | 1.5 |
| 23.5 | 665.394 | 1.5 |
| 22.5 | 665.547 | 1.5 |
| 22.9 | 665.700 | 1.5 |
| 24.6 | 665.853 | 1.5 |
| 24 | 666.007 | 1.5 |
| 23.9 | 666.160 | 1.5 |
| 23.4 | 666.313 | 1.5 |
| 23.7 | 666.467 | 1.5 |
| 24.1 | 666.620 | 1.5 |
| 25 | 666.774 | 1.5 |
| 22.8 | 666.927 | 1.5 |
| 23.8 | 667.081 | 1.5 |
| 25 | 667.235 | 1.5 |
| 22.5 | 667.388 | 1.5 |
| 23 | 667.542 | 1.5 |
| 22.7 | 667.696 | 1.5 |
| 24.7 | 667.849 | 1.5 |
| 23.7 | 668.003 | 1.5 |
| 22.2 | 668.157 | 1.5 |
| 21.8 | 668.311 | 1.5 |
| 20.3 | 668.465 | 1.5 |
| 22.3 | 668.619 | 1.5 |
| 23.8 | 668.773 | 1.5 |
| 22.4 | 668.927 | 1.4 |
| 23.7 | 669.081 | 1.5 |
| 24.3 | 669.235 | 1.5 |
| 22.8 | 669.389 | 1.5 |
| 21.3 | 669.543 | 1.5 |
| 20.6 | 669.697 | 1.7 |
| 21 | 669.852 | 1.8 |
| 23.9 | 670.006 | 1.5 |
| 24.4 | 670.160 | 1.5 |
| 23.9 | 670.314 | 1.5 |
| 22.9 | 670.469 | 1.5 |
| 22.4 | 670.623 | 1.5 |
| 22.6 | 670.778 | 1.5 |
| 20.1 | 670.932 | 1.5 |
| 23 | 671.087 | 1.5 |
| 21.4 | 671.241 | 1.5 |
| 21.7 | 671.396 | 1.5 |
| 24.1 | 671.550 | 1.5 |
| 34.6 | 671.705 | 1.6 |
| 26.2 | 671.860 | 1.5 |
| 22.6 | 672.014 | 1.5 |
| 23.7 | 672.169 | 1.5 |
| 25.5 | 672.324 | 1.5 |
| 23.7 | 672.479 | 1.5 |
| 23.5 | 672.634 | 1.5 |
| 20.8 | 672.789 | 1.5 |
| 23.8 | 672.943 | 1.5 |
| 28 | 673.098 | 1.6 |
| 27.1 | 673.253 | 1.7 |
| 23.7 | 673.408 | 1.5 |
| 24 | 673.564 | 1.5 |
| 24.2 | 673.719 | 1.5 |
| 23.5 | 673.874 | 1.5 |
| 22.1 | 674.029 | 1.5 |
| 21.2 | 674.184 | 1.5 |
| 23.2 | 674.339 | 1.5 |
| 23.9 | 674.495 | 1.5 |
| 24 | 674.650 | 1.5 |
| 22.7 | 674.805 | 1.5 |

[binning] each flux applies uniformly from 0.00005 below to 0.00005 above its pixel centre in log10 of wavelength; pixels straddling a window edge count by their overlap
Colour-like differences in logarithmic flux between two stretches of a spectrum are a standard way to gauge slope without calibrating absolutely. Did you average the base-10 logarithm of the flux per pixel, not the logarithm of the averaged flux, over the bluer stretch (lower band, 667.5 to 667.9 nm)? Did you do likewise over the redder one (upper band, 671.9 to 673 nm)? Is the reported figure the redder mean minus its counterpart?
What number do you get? 0.00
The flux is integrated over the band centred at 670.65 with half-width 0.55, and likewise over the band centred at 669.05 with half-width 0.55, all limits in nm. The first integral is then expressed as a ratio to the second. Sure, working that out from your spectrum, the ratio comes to 0.99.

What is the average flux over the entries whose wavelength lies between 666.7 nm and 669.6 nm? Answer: 23.1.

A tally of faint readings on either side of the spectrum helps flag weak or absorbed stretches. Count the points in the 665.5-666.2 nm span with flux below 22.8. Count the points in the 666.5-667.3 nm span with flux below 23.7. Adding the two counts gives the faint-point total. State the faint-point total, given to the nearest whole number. 2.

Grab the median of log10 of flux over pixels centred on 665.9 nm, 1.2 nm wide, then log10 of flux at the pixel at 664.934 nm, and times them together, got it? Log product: 1.872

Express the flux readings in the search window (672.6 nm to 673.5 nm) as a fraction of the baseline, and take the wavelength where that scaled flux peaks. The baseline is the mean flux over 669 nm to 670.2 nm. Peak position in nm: 673.098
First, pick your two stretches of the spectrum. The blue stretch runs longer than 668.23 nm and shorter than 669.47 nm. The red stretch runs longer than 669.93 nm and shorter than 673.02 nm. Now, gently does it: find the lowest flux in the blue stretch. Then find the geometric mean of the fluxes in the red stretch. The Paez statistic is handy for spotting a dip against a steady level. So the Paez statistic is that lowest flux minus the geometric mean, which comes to -3.3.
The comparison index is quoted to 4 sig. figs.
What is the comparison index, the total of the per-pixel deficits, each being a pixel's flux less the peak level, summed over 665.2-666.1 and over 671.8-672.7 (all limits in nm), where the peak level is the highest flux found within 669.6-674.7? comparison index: -131.9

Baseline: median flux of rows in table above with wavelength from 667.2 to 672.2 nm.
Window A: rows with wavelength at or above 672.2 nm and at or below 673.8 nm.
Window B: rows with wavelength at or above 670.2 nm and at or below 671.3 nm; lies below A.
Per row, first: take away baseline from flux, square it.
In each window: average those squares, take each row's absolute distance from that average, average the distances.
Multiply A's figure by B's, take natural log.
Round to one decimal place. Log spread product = 2.5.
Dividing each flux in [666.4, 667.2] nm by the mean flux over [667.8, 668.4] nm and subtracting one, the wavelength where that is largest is 666.774 nm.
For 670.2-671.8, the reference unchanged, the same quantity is 671.705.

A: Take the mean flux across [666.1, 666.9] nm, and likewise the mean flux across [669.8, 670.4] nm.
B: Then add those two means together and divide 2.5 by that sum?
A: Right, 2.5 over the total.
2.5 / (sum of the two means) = 0.0528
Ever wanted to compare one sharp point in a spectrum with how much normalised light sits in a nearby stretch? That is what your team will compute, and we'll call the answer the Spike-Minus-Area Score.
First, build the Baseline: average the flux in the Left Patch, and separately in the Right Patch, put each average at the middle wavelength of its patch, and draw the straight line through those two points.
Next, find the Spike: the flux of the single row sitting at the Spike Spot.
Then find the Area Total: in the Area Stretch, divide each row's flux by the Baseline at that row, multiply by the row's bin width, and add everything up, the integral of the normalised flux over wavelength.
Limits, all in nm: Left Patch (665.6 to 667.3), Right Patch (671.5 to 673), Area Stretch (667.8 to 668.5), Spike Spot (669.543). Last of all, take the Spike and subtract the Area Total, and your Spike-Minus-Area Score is 20.6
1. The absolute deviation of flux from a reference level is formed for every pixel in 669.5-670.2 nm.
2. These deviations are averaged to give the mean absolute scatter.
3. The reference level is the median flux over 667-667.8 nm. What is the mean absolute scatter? 1.7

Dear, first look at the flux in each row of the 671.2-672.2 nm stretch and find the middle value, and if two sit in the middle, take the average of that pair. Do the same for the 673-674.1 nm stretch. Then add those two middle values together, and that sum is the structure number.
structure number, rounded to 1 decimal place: 47.7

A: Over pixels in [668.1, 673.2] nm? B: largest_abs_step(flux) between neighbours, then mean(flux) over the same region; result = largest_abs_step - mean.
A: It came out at -13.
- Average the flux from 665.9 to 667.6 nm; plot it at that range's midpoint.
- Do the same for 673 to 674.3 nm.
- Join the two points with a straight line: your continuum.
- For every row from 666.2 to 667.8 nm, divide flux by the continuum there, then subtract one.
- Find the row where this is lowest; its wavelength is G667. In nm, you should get 667.388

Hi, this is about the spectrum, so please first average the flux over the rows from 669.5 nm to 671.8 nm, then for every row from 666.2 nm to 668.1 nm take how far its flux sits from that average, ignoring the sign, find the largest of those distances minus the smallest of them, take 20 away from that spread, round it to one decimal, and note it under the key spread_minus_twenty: -18.4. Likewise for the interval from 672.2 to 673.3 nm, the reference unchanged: -15.5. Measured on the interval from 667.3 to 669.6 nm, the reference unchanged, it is -17.3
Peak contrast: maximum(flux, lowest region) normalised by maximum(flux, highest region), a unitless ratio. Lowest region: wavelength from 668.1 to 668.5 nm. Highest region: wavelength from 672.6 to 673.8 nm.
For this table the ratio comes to 0.79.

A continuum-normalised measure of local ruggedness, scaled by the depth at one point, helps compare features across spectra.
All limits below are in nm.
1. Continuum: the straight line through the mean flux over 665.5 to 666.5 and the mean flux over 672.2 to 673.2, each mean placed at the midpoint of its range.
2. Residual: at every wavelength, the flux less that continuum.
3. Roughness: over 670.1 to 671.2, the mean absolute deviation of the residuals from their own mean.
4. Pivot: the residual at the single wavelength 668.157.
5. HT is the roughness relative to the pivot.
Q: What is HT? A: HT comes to -0.6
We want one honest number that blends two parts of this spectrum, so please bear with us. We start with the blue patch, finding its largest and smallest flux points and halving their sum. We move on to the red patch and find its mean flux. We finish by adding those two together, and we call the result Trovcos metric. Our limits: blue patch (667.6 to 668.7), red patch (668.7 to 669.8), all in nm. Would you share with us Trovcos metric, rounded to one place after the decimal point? 45.2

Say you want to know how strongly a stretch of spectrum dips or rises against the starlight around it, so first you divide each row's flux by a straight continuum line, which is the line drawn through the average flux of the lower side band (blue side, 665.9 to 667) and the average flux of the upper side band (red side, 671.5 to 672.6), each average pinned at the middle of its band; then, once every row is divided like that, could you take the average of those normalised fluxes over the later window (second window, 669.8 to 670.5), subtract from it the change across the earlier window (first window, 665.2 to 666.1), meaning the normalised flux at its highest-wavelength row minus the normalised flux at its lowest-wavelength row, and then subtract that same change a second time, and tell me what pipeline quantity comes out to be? 0.66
